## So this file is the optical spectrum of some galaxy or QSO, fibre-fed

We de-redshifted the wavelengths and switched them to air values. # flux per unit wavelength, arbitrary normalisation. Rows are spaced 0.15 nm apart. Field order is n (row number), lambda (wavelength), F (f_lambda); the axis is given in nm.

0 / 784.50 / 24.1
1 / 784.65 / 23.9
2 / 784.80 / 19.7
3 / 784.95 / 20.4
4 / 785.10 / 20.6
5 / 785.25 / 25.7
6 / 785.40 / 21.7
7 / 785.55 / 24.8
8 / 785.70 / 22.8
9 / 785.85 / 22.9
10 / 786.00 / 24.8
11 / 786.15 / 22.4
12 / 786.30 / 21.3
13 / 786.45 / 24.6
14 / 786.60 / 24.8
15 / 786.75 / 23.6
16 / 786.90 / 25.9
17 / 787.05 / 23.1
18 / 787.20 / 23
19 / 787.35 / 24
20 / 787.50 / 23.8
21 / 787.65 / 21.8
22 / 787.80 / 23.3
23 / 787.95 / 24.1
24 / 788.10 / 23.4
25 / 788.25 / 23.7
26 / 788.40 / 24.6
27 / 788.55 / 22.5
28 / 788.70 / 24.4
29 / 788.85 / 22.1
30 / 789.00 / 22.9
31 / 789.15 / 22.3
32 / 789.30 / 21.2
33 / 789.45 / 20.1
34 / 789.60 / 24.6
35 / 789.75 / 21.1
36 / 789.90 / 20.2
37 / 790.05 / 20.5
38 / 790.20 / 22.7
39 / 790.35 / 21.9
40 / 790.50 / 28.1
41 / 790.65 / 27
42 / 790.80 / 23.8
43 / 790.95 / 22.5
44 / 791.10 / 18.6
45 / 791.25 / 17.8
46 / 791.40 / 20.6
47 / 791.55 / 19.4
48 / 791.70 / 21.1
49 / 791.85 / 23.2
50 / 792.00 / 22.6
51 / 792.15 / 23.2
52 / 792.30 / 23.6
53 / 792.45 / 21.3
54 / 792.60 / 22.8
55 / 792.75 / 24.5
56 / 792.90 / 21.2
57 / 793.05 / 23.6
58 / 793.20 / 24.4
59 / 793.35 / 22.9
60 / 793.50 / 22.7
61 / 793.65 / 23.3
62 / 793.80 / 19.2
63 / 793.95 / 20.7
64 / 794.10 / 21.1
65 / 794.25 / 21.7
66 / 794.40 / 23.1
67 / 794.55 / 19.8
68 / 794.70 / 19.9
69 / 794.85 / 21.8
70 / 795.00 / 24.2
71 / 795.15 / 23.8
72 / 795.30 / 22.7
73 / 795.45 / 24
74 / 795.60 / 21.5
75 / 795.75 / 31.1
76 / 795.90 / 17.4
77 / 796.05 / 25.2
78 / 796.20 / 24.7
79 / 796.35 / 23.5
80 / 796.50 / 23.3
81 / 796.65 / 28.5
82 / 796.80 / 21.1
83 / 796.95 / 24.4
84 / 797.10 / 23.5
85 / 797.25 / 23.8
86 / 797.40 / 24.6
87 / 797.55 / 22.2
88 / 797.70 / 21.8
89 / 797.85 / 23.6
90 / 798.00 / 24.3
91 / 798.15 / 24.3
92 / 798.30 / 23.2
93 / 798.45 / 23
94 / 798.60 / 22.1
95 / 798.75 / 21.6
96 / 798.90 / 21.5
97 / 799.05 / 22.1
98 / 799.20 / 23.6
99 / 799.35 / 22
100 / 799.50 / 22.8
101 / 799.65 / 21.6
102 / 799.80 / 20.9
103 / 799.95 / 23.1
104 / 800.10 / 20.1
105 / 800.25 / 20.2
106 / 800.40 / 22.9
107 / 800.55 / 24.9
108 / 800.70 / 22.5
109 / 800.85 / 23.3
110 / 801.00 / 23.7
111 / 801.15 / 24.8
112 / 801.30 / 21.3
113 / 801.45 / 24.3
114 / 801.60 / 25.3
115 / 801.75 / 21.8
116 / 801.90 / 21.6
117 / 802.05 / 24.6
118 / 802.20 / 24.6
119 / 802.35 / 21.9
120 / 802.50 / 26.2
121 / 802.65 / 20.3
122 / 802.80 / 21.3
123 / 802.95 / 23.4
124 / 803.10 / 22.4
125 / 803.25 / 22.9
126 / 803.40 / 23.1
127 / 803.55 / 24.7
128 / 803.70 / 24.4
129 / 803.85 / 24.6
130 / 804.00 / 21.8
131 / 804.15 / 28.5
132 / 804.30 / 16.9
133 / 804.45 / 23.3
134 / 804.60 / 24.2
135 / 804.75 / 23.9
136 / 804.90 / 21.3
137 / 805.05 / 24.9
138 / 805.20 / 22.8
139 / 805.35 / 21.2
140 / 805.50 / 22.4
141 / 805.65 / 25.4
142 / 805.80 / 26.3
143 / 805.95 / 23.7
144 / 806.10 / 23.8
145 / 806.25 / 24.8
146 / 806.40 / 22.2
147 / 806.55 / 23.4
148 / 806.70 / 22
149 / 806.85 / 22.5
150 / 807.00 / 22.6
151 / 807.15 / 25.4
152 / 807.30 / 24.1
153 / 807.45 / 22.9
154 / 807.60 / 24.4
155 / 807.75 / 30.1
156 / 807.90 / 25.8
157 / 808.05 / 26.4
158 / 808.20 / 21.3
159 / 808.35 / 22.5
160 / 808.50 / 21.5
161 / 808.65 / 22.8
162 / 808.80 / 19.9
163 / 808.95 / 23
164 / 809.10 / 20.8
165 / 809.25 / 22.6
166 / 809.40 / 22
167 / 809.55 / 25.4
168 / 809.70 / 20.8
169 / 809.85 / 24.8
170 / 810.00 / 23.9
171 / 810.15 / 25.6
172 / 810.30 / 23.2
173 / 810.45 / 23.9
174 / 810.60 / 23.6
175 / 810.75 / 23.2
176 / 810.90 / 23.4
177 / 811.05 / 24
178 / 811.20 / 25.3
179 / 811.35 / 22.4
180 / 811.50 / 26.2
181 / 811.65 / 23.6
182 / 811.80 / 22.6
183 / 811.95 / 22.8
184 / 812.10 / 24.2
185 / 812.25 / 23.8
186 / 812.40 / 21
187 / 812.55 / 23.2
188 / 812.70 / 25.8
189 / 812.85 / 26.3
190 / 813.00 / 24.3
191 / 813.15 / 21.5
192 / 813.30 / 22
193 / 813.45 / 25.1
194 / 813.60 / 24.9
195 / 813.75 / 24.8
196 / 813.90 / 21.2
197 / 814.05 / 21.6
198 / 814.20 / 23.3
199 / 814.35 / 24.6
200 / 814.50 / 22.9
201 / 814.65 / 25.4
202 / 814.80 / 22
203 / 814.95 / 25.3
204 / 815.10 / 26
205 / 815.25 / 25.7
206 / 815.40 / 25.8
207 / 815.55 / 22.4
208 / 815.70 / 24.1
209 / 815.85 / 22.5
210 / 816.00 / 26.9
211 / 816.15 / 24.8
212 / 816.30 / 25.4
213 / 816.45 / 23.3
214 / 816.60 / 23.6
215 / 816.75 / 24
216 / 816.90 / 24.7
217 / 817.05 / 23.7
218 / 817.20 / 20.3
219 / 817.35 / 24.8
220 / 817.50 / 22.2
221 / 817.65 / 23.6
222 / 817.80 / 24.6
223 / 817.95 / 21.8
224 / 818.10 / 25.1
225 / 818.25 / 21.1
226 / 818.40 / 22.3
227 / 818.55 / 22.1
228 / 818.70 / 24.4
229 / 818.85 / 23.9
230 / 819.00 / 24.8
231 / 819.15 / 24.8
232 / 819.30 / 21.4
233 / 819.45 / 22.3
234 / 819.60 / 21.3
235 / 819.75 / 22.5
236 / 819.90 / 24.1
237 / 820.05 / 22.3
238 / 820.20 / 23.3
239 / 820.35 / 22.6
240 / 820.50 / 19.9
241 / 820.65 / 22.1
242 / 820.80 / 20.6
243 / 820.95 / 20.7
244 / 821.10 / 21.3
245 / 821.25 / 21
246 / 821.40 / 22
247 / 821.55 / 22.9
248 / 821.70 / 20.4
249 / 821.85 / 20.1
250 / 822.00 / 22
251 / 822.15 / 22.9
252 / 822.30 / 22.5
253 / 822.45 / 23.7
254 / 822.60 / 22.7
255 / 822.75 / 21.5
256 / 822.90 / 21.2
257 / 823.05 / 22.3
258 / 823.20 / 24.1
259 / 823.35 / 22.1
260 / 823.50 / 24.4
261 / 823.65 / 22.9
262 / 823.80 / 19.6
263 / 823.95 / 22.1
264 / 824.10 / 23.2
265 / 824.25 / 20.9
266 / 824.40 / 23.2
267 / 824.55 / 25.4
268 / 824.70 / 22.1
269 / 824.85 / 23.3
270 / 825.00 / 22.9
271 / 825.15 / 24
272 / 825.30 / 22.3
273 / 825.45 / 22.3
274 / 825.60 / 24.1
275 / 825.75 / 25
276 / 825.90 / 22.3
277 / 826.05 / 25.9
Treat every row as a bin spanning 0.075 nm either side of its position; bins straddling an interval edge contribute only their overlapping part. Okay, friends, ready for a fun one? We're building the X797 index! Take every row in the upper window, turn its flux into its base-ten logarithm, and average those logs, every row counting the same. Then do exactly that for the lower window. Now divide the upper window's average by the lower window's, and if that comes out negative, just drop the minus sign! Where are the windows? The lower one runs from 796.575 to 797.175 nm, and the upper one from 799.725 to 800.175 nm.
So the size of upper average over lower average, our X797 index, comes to 0.96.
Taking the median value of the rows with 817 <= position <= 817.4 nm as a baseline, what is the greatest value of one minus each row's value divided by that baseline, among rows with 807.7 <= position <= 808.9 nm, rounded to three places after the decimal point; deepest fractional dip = 0.160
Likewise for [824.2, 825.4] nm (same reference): 0.118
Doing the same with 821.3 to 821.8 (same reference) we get 0.139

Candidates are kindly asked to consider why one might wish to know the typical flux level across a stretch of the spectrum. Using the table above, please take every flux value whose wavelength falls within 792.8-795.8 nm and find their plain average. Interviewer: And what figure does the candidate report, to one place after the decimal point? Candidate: 22.6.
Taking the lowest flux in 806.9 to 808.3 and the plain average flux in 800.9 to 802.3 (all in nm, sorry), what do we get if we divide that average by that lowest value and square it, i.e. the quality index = 1.22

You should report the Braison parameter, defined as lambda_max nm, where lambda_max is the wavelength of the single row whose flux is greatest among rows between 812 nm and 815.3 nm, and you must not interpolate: 812.85 nm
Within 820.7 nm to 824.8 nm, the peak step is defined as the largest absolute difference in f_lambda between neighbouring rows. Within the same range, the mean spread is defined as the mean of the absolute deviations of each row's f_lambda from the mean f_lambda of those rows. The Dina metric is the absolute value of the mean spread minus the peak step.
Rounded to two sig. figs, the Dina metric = 2.2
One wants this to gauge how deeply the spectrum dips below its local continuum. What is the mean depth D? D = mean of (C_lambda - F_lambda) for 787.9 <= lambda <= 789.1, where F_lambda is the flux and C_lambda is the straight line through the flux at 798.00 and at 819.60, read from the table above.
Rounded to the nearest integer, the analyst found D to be 2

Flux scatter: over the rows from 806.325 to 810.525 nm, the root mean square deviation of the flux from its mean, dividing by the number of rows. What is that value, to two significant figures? 2.1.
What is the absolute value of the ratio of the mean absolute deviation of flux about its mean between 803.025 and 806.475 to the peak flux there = 0.0541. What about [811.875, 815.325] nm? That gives 0.0550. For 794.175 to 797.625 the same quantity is 0.0608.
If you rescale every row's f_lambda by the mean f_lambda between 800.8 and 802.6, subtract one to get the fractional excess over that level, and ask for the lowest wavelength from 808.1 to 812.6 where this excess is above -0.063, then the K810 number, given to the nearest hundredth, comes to 808.35 nm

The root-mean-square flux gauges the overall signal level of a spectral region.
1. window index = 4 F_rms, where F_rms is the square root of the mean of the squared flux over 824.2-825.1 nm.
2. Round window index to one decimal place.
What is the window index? 92.0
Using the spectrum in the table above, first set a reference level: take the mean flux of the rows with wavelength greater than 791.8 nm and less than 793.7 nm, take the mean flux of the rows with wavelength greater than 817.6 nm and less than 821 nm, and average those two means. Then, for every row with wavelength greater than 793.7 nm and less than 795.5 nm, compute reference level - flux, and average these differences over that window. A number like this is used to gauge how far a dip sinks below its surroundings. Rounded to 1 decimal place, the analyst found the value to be 1.0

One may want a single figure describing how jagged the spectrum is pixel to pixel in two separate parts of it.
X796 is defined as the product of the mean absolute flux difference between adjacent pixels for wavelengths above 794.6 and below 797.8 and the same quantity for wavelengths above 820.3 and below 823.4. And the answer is 3.78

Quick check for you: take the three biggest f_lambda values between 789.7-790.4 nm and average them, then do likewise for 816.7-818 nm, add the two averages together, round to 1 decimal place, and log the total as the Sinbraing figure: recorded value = 46.6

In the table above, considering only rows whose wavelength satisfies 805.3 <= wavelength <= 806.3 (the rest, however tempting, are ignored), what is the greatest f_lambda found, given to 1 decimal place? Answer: 26.3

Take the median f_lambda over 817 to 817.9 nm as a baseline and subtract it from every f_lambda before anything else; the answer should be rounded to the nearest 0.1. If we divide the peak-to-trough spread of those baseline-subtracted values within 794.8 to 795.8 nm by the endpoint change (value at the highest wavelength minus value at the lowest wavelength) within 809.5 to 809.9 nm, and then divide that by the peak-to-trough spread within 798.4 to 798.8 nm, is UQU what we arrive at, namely -11.4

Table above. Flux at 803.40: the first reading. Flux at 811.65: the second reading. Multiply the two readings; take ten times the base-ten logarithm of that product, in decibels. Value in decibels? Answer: 27.4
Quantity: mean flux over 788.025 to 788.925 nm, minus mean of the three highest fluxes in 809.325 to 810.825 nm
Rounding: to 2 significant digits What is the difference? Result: -1.8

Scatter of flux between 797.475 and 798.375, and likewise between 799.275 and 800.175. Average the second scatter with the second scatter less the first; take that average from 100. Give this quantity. 99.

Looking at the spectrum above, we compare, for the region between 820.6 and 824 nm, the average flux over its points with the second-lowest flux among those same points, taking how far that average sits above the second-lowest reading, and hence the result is 1.9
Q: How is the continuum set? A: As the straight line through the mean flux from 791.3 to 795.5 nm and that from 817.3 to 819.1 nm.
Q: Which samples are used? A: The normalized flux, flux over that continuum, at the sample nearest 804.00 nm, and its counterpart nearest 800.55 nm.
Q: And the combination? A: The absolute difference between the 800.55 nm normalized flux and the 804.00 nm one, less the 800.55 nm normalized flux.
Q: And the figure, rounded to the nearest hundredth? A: -0.96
